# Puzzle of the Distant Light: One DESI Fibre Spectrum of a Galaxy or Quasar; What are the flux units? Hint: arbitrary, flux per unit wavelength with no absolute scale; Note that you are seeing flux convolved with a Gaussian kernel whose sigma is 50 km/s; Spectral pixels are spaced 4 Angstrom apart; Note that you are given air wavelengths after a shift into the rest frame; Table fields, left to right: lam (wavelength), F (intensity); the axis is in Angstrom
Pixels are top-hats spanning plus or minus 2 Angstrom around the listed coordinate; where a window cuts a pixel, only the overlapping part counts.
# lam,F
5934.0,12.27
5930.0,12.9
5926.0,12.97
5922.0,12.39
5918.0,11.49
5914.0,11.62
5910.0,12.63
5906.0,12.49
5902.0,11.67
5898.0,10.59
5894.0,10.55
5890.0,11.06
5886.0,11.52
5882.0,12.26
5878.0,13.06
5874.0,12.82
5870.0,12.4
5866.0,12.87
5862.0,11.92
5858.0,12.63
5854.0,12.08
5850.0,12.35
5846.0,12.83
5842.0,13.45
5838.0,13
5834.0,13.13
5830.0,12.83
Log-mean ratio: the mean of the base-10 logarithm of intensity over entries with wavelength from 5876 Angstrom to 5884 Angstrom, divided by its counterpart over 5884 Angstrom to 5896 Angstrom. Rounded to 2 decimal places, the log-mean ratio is 1.06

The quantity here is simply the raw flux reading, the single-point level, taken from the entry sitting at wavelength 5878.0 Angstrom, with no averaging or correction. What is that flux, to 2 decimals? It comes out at 13.06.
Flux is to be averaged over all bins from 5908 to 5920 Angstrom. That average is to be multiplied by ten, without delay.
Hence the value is 119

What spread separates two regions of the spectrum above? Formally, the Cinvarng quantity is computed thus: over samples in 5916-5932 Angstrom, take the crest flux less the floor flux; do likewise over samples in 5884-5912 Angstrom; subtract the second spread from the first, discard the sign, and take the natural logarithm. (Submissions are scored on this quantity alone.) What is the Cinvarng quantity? -0.5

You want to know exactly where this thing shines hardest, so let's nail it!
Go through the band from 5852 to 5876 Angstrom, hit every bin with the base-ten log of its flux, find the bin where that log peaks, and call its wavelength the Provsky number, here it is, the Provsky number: 5866.0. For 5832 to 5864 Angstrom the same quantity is 5842.0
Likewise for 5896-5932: 5926.0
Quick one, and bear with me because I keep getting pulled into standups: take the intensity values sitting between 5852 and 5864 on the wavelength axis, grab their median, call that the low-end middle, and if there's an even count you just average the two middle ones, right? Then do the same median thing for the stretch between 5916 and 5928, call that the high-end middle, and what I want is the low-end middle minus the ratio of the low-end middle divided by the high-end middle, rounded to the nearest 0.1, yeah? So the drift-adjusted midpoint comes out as 11.1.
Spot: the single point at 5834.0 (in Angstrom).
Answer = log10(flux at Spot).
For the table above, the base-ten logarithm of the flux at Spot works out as 1.12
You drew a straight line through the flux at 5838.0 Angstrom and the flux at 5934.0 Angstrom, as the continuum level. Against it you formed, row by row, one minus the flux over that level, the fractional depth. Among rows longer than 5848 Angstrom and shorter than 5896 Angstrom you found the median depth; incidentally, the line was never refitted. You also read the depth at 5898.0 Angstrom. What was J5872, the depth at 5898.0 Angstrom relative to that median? 4.1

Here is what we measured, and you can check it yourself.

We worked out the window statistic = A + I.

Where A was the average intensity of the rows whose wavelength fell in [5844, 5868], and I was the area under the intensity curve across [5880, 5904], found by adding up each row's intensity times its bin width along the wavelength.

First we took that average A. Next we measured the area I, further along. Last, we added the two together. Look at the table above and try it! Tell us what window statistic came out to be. 283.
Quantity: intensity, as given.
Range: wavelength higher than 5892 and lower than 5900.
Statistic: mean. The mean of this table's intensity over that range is 10.6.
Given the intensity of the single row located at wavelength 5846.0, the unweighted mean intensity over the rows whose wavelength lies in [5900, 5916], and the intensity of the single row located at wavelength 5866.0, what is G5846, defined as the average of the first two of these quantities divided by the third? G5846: 0.97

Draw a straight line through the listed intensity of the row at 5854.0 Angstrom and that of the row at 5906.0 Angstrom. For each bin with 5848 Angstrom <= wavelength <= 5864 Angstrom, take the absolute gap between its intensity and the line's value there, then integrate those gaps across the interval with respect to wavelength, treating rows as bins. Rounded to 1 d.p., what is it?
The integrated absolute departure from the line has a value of 4.2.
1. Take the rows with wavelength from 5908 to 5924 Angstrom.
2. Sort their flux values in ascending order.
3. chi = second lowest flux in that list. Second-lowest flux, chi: 11.62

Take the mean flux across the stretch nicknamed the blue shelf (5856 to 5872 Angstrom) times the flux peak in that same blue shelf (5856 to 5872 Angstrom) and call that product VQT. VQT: 160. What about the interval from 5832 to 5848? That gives 176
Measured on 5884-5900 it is 126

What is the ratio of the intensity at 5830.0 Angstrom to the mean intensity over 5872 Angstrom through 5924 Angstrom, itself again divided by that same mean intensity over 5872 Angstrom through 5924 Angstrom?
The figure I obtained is 0.091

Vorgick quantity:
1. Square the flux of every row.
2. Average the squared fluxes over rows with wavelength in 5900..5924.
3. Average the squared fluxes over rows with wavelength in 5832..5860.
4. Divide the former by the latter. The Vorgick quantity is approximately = 0.89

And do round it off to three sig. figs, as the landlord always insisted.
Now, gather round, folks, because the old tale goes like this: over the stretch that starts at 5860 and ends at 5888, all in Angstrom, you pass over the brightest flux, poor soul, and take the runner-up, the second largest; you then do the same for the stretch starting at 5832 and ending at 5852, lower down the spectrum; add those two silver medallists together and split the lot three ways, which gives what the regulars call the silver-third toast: 8.67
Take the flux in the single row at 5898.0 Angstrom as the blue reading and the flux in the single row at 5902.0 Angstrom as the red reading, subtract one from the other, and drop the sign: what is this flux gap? 1.08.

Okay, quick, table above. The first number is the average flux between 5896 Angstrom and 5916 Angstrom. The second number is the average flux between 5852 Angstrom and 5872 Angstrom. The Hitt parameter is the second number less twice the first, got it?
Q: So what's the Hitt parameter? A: -11.2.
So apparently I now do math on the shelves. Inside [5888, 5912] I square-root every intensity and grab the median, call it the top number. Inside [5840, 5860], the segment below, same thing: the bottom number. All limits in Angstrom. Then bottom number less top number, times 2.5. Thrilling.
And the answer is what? 0.46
